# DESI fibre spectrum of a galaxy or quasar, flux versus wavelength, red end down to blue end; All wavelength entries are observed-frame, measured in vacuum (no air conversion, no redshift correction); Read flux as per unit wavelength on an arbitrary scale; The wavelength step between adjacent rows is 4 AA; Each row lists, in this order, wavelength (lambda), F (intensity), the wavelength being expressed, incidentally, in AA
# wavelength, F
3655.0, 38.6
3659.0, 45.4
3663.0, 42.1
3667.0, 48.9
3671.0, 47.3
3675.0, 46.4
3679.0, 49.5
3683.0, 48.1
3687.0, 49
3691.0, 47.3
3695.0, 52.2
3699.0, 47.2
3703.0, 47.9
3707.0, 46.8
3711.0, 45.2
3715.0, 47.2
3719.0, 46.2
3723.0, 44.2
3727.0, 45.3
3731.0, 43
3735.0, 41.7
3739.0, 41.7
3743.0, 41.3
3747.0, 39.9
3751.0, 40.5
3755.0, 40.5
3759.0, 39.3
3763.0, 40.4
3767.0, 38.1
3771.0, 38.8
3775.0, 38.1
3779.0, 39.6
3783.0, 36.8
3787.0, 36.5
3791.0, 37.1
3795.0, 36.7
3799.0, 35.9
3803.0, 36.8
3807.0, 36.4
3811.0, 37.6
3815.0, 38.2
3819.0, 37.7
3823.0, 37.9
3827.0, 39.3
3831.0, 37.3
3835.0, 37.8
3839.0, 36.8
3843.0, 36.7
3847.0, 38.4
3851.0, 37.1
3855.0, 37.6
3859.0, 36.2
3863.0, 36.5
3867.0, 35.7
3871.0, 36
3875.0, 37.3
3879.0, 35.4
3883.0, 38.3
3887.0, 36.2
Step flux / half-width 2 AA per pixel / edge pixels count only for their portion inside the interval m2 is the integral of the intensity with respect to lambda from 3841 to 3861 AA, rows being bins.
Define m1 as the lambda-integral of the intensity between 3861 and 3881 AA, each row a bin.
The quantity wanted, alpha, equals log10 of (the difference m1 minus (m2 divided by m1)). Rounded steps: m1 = 724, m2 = 744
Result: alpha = 2.86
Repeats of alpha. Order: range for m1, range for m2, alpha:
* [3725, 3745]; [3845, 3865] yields 2.93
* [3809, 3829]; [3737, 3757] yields 2.88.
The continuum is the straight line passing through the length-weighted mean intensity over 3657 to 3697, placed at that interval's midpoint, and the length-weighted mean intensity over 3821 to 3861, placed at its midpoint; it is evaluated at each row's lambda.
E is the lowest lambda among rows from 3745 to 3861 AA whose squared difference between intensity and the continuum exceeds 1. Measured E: 3747.0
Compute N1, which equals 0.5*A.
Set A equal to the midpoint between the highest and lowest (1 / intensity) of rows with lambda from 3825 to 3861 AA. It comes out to 0.0133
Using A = 0.0265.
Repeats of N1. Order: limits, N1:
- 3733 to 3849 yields 0.0130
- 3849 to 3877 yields 0.0137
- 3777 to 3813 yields 0.0133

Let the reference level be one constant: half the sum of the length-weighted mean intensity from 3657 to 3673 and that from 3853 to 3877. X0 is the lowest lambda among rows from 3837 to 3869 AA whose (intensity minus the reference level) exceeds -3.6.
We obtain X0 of 3847.0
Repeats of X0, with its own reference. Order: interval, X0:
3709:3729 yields 3711.0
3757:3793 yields 3759.0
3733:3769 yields 3735.0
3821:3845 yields 3823.0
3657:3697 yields 3659.0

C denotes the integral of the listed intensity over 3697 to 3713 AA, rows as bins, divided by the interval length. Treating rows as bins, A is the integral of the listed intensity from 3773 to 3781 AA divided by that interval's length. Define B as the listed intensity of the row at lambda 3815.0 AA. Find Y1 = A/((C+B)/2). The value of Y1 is 0.91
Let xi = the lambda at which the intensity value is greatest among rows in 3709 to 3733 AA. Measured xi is 3715.0 AA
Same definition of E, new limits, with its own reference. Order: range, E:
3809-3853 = 3811.0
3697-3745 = 3703.0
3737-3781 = 3739.0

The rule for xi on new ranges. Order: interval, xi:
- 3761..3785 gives 3763.0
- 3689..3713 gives 3695.0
